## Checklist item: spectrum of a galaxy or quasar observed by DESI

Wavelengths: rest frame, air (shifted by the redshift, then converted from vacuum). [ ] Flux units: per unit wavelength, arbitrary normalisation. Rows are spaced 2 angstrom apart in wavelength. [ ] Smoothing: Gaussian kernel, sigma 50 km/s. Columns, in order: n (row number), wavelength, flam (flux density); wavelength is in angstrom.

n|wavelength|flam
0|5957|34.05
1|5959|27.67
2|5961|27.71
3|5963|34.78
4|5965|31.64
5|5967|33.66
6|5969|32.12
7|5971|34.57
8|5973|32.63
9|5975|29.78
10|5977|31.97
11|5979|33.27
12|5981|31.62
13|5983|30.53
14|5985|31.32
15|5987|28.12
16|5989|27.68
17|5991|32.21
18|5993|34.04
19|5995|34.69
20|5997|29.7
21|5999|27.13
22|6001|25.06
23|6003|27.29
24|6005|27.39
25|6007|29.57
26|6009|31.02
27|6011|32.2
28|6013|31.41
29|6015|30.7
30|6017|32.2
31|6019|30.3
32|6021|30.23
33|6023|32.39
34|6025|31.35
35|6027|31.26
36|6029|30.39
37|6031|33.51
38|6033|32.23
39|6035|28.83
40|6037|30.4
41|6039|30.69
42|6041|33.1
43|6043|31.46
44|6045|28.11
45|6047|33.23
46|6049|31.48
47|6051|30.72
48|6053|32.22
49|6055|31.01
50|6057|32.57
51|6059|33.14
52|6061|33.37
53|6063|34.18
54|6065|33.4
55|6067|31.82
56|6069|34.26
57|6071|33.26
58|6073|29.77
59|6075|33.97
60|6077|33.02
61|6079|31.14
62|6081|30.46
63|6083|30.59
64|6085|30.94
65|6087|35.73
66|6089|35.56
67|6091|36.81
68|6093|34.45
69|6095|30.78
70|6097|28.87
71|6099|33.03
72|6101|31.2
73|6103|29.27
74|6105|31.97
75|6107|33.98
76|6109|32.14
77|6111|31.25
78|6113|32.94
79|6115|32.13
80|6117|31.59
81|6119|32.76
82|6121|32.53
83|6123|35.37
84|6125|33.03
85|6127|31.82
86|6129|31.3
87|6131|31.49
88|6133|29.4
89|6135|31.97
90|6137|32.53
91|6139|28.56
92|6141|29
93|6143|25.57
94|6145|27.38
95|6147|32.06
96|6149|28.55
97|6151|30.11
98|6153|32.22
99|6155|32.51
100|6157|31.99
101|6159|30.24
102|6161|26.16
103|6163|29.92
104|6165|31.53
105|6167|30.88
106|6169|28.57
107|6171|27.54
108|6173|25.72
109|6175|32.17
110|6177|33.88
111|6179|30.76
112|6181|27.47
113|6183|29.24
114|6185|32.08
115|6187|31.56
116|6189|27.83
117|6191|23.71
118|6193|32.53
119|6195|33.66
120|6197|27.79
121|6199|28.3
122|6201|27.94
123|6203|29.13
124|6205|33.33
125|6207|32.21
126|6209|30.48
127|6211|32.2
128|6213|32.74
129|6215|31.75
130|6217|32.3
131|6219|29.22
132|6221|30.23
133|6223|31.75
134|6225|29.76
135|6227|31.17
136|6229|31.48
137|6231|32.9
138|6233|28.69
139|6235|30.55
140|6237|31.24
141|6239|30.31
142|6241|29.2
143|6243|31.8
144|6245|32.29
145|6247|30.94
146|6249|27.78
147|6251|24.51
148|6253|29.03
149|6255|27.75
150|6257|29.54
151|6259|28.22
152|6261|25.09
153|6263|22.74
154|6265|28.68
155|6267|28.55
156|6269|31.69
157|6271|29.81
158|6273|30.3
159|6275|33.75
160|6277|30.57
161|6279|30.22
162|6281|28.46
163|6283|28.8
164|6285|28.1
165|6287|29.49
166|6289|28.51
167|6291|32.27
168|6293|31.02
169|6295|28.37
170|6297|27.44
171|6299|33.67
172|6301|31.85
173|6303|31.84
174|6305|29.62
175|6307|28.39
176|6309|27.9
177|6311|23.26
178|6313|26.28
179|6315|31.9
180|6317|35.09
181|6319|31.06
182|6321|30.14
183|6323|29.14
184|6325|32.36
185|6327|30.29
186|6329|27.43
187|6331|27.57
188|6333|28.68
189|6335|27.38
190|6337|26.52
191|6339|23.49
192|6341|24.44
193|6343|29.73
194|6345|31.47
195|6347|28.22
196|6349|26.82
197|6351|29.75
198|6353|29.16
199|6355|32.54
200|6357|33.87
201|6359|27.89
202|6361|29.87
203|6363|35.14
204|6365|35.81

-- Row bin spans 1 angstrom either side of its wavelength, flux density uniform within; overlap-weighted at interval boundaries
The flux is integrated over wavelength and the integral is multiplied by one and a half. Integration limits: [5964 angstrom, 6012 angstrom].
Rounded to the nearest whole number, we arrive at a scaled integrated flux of 2218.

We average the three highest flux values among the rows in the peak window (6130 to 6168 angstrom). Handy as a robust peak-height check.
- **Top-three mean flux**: 32.4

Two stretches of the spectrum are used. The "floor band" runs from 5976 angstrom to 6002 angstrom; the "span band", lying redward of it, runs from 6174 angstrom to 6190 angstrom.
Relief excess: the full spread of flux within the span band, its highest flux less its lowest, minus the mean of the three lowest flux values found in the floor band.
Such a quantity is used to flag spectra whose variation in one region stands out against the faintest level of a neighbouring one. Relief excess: -20.2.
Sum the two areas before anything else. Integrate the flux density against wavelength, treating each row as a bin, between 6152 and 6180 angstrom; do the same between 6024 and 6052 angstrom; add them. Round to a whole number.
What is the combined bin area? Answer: 1722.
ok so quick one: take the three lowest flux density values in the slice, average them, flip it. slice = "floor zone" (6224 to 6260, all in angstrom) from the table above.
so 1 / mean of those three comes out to 0.0375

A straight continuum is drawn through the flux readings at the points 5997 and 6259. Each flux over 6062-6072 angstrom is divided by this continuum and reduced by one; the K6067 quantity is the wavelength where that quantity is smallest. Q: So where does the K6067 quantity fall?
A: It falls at 6067 angstrom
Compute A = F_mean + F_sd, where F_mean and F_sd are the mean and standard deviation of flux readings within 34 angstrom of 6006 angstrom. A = 32.8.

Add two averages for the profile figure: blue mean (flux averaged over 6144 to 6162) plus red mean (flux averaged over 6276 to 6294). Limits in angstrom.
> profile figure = 59.9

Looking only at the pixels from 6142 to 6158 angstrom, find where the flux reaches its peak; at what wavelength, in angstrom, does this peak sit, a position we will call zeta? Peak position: 6155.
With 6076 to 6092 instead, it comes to 6091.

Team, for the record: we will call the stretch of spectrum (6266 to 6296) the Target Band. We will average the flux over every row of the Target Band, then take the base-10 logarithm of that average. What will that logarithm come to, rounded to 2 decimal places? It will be 1.48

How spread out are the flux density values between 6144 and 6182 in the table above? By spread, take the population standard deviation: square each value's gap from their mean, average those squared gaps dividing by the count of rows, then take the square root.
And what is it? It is 2.29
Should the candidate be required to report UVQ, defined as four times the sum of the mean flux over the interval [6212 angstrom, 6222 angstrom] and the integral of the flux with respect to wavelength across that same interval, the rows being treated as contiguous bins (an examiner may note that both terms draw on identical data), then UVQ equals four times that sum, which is 1375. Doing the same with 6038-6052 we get 1875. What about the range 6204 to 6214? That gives 1416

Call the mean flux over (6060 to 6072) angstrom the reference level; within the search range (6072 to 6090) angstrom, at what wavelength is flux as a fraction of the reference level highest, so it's 6087 angstrom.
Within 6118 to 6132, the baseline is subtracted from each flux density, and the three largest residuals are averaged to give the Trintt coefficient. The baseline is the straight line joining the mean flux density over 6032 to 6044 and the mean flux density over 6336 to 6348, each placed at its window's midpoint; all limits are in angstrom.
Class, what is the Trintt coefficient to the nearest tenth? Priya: 3.7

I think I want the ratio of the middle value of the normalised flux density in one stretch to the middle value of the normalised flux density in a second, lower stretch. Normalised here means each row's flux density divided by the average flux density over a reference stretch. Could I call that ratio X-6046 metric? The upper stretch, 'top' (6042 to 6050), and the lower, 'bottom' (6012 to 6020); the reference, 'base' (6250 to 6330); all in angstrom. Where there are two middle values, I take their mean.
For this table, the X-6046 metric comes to 1.01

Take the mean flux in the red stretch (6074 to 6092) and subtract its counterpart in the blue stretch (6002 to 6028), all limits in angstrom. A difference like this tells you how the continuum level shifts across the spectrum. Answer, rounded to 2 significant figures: 2.6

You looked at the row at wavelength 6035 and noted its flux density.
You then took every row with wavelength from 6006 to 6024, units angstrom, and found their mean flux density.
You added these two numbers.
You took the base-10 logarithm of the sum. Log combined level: 1.78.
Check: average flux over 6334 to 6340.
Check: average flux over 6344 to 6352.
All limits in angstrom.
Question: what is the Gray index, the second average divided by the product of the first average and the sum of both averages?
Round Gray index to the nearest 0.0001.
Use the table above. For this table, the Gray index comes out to 0.0205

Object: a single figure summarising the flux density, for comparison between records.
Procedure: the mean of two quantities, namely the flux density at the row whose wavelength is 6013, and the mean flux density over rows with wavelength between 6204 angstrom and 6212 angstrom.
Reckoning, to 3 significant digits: 31.7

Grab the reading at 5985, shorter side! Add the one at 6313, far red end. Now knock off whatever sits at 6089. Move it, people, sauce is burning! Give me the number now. 22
